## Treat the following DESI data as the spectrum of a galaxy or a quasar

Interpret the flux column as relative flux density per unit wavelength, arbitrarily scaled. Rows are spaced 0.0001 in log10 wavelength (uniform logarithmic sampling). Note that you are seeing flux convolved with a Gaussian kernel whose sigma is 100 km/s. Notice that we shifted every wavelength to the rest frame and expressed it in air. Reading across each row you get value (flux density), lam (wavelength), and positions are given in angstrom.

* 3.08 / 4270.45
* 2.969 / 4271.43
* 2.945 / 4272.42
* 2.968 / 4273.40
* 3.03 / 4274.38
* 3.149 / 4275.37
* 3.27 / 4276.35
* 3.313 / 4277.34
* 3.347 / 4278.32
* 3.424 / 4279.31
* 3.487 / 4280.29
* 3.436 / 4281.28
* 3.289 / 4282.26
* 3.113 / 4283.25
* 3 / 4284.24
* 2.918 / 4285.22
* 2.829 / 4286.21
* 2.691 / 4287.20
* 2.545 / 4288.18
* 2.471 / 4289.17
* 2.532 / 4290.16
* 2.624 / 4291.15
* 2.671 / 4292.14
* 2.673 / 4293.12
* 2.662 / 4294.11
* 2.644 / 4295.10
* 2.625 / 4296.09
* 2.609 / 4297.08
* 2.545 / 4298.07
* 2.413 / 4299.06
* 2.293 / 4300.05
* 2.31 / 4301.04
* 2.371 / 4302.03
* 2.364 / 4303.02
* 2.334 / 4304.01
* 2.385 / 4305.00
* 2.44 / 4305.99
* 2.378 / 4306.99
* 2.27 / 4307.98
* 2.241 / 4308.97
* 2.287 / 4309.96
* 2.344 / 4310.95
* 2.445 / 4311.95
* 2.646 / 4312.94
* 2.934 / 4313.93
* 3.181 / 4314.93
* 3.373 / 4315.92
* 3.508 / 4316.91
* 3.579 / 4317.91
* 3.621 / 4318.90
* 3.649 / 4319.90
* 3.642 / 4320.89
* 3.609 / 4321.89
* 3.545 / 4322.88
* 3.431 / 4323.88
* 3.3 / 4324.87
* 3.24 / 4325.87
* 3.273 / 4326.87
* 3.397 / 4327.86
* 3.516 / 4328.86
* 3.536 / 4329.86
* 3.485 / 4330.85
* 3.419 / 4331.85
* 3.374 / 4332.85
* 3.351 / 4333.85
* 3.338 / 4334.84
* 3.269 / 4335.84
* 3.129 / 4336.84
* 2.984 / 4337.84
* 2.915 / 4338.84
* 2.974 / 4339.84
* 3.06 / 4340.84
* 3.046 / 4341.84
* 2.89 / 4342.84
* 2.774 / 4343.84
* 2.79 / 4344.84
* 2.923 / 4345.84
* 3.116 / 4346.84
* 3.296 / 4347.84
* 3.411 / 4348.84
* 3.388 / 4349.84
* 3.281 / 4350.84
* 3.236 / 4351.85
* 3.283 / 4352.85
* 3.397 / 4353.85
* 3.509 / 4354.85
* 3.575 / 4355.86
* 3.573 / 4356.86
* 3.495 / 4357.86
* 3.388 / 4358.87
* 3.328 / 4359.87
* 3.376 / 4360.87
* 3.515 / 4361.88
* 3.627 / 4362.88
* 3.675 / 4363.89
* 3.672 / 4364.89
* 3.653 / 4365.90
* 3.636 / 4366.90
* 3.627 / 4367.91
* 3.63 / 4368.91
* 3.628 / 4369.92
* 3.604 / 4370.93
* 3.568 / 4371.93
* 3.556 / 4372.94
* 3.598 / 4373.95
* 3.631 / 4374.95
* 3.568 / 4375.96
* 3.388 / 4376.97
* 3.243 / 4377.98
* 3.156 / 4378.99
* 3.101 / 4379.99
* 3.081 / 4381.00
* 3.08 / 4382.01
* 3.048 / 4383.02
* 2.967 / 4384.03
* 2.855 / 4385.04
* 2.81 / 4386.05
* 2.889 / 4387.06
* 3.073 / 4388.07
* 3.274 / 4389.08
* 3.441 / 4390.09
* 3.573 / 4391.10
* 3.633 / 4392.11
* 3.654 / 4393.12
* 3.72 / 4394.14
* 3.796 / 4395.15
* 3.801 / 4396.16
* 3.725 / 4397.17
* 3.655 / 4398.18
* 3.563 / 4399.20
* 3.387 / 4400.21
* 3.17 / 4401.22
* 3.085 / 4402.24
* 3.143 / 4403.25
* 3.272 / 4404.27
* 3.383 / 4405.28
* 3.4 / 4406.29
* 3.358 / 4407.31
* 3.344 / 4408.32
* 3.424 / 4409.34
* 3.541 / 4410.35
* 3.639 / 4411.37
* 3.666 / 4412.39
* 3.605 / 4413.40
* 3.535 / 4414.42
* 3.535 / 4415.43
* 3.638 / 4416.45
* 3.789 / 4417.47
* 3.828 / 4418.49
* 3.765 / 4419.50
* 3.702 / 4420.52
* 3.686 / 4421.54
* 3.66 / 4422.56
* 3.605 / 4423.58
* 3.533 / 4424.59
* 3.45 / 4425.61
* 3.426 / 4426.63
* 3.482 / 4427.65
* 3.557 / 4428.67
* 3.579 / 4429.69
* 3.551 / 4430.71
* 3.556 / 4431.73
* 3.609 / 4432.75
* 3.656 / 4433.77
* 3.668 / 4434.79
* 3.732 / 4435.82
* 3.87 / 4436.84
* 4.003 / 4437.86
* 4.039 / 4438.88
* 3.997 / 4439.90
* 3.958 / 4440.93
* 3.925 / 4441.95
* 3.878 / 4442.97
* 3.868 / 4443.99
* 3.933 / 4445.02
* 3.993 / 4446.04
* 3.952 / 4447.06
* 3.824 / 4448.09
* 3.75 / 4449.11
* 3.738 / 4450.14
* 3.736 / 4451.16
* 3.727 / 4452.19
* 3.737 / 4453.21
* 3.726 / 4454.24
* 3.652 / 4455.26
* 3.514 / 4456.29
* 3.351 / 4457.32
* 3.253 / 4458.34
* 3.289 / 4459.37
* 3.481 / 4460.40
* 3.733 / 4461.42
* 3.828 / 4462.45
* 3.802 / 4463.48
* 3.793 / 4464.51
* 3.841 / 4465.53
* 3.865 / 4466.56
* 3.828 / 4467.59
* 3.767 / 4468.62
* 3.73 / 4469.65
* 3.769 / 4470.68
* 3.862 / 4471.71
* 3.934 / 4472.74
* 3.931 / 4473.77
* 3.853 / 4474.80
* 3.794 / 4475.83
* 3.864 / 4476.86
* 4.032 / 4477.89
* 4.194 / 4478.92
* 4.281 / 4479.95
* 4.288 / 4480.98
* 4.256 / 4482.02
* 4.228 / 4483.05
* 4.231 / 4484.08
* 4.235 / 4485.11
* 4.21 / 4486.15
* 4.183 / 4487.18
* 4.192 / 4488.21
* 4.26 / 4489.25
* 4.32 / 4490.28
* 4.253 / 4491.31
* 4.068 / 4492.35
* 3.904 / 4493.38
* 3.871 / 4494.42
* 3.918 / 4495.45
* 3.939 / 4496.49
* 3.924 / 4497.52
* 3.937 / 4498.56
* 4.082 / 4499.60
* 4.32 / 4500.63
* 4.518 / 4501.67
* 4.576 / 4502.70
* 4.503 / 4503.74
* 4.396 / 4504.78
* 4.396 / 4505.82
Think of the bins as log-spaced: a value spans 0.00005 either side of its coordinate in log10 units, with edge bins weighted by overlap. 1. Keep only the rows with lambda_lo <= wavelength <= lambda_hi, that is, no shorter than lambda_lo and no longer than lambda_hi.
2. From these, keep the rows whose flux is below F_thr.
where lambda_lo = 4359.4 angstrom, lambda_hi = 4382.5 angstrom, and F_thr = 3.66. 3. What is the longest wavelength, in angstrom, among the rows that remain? 4382.01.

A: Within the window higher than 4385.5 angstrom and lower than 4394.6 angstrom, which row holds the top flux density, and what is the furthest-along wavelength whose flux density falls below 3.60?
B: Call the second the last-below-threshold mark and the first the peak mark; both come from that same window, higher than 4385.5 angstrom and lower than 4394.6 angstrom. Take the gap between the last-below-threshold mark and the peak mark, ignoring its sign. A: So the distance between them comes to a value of 3.0 angstrom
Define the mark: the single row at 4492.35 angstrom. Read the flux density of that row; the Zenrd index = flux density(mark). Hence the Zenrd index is 4.068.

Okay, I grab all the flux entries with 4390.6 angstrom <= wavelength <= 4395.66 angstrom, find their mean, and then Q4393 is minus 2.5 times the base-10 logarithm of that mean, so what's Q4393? -1.41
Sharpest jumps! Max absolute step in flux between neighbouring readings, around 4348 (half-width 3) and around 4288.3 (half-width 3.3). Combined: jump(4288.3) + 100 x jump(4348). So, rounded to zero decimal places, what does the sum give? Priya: 19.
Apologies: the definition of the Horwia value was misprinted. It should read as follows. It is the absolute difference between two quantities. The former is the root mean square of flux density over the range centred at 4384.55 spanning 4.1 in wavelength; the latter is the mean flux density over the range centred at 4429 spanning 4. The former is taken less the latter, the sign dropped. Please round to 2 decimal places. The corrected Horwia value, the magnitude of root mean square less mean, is 0.62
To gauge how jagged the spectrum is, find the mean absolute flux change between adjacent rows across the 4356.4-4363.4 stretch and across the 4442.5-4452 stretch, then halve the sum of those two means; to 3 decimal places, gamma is 0.070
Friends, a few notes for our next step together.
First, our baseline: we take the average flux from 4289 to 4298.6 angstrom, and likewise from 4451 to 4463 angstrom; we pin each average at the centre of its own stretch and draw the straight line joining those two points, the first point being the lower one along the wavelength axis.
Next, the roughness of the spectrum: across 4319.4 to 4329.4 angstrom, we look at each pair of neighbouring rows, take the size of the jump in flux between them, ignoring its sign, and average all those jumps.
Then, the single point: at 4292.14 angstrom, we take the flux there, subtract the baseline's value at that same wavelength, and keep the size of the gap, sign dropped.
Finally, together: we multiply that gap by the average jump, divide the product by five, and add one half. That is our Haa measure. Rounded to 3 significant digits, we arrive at 0.501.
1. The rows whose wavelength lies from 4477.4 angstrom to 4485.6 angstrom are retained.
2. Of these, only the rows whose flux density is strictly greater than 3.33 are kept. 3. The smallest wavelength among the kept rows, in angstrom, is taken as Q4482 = 4477.89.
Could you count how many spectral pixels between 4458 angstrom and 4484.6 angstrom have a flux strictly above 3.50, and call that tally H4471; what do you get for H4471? 23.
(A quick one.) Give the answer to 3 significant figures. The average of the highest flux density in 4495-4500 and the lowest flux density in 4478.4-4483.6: 4.14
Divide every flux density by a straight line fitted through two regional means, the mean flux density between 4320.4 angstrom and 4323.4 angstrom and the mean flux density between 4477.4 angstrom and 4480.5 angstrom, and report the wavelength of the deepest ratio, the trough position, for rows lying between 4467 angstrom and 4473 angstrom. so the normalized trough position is 4469.65 angstrom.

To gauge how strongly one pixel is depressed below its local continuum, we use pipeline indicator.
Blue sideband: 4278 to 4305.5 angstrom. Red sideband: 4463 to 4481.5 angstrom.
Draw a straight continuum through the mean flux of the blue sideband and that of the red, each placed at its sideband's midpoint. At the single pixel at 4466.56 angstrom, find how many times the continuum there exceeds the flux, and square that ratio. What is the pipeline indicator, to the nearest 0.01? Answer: 1.01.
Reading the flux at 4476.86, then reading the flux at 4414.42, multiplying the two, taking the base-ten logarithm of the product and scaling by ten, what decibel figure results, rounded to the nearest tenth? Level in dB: 11.4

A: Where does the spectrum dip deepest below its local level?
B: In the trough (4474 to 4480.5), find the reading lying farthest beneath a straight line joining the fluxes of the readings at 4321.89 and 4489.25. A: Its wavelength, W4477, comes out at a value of 4475.83 angstrom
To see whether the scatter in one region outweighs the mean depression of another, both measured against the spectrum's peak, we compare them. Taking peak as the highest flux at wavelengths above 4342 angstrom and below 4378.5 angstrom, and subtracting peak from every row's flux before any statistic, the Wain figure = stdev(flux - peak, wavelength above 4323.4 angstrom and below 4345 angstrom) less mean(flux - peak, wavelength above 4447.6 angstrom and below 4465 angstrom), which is 0.27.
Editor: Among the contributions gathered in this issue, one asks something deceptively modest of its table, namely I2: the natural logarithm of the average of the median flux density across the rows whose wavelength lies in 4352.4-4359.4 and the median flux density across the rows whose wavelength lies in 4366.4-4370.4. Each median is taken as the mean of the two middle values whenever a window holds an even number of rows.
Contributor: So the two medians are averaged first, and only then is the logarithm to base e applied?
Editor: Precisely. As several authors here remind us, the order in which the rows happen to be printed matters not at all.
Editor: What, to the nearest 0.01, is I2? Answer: 1.27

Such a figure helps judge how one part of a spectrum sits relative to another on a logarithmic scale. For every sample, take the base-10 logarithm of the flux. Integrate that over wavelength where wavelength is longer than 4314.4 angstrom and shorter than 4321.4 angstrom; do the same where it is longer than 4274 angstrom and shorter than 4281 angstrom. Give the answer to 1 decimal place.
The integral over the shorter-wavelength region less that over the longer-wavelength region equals -0.2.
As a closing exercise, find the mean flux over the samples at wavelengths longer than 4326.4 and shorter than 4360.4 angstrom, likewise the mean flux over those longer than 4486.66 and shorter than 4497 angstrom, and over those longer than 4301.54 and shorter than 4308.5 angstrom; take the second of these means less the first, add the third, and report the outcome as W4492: 3.2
